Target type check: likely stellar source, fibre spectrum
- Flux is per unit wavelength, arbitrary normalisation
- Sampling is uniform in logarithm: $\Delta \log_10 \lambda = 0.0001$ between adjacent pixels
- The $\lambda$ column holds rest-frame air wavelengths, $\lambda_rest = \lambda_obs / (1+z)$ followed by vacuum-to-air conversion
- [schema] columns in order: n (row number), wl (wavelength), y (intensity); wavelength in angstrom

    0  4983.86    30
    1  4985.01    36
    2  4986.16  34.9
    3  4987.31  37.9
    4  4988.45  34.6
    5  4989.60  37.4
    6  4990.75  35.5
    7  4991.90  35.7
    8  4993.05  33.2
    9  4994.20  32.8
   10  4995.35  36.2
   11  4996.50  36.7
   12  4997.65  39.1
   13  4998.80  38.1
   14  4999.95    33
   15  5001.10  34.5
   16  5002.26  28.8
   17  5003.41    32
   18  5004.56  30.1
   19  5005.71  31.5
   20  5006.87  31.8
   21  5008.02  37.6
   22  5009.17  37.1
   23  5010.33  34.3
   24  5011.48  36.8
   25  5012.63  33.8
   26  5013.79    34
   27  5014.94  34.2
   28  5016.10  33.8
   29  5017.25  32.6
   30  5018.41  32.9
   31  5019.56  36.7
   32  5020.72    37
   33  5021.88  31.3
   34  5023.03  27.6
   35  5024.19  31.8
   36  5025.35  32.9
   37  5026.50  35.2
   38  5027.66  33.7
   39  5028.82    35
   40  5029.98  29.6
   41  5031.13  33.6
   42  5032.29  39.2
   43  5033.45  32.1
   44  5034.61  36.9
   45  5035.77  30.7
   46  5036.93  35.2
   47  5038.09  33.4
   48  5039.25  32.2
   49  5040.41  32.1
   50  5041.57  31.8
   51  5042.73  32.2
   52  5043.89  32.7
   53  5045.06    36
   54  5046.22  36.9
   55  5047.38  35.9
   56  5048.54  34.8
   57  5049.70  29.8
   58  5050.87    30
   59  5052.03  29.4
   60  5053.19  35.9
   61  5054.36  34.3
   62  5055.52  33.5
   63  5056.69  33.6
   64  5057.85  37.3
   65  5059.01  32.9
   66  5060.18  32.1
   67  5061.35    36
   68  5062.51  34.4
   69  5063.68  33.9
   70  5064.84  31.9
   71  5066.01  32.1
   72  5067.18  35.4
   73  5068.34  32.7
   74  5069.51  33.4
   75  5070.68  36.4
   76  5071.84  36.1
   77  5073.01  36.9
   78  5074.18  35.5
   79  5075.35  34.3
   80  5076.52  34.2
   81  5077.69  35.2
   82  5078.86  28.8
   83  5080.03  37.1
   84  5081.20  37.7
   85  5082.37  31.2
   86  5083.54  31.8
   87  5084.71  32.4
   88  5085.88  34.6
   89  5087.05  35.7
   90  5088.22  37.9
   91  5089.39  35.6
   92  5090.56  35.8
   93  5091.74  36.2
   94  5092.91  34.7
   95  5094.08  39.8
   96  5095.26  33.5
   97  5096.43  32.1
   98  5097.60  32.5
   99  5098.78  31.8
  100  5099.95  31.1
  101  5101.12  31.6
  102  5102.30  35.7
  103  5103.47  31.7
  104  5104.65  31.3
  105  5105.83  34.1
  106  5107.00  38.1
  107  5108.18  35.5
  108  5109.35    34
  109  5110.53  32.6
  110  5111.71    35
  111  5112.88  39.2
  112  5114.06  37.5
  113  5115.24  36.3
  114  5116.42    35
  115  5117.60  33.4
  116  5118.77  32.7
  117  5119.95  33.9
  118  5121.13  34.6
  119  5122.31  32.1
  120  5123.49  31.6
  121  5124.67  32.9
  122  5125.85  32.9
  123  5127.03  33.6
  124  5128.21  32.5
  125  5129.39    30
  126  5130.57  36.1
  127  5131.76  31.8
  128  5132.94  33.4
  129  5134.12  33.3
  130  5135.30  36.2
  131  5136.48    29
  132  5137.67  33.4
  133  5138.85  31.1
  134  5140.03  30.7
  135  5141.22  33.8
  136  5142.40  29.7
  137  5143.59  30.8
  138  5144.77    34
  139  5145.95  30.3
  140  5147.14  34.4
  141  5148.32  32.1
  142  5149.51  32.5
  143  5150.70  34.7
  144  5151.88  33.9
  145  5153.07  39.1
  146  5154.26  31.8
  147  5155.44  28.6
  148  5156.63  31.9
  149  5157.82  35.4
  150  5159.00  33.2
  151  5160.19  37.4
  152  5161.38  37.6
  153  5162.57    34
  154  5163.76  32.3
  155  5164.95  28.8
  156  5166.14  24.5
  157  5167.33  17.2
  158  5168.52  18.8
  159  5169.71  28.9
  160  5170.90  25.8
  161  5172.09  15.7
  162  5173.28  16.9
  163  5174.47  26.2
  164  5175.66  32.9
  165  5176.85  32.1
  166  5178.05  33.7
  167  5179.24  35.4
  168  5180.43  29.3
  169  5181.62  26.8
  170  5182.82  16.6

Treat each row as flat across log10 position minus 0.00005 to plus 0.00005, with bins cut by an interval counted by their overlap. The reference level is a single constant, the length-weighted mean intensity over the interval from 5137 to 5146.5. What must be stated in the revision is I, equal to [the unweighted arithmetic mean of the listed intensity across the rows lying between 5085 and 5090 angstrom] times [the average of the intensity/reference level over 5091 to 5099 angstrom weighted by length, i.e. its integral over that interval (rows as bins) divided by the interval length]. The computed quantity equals 39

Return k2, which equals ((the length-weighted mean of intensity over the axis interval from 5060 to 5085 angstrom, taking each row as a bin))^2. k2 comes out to 1164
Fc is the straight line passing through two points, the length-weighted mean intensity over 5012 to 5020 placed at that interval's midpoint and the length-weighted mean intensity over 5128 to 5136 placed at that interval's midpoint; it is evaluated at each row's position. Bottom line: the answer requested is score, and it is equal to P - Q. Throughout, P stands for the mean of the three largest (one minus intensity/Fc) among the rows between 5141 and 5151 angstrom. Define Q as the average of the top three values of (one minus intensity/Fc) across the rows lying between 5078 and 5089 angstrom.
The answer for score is 0.000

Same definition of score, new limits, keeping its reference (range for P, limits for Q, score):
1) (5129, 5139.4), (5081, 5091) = 0.045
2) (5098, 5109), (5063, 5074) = 0.021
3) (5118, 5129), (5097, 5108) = -0.026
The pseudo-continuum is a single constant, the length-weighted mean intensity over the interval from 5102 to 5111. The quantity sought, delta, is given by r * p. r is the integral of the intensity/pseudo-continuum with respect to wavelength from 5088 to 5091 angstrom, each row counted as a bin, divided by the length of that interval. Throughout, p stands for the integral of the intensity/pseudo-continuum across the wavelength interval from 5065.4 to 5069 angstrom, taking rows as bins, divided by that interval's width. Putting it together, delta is 1.04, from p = 0.98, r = 1.07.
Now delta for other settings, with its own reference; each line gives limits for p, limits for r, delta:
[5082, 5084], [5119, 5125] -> 0.89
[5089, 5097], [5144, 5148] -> 1.00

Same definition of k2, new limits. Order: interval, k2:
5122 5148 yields 1052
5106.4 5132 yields 1168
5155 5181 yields 837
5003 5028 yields 1128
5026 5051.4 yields 1128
